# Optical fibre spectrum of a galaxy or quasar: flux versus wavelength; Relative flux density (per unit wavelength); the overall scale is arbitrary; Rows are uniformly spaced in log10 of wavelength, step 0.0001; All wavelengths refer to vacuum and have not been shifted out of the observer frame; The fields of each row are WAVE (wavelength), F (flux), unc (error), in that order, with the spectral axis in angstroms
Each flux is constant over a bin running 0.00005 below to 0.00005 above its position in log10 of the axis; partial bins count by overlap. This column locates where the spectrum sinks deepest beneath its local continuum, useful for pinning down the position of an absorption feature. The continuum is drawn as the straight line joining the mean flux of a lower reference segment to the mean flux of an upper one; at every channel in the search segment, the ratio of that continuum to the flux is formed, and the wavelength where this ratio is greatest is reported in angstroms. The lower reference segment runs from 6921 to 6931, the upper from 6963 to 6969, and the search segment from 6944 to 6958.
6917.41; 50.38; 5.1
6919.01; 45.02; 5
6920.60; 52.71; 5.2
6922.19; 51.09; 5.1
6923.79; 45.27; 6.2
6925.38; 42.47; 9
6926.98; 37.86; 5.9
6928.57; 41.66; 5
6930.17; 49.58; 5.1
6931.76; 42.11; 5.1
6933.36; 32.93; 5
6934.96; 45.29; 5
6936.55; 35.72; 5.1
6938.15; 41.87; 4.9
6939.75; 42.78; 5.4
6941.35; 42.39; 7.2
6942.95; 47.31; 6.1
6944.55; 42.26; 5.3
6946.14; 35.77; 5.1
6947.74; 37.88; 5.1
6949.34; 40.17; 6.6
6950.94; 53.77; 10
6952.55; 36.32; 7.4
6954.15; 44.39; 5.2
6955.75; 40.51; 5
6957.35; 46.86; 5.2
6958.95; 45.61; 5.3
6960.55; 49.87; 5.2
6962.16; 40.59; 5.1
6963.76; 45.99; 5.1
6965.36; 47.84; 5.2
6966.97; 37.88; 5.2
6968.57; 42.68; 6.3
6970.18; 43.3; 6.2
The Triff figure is 6946.14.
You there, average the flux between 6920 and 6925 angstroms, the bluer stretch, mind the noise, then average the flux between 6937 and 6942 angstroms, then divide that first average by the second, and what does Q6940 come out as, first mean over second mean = 1.17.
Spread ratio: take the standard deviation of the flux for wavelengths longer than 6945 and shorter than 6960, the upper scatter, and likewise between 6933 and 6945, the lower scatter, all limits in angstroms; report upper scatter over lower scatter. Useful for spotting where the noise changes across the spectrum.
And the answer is 1.2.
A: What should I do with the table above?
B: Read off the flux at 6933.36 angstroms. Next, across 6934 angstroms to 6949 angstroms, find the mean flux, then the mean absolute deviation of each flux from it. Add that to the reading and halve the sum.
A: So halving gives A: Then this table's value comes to 18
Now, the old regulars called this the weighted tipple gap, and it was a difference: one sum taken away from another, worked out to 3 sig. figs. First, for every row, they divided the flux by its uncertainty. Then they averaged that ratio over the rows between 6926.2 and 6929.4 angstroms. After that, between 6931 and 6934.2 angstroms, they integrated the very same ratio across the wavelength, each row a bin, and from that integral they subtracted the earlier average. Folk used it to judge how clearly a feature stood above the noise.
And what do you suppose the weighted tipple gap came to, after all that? 16.3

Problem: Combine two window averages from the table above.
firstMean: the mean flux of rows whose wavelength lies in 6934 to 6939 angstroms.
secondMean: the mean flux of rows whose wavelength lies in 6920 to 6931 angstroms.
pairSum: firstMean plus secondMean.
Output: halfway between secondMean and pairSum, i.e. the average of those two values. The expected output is 66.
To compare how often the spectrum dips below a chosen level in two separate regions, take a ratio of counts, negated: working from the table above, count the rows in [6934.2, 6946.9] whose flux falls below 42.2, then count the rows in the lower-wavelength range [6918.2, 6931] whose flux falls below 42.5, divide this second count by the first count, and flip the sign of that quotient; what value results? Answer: -1.0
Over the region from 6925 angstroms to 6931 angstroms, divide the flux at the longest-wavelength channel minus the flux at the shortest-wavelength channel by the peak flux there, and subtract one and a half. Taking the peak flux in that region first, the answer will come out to -1.4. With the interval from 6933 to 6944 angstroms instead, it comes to -1.2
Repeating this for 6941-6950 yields -1.5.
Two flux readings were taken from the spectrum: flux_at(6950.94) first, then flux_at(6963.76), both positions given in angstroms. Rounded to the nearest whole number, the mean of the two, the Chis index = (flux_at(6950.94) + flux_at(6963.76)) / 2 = 50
